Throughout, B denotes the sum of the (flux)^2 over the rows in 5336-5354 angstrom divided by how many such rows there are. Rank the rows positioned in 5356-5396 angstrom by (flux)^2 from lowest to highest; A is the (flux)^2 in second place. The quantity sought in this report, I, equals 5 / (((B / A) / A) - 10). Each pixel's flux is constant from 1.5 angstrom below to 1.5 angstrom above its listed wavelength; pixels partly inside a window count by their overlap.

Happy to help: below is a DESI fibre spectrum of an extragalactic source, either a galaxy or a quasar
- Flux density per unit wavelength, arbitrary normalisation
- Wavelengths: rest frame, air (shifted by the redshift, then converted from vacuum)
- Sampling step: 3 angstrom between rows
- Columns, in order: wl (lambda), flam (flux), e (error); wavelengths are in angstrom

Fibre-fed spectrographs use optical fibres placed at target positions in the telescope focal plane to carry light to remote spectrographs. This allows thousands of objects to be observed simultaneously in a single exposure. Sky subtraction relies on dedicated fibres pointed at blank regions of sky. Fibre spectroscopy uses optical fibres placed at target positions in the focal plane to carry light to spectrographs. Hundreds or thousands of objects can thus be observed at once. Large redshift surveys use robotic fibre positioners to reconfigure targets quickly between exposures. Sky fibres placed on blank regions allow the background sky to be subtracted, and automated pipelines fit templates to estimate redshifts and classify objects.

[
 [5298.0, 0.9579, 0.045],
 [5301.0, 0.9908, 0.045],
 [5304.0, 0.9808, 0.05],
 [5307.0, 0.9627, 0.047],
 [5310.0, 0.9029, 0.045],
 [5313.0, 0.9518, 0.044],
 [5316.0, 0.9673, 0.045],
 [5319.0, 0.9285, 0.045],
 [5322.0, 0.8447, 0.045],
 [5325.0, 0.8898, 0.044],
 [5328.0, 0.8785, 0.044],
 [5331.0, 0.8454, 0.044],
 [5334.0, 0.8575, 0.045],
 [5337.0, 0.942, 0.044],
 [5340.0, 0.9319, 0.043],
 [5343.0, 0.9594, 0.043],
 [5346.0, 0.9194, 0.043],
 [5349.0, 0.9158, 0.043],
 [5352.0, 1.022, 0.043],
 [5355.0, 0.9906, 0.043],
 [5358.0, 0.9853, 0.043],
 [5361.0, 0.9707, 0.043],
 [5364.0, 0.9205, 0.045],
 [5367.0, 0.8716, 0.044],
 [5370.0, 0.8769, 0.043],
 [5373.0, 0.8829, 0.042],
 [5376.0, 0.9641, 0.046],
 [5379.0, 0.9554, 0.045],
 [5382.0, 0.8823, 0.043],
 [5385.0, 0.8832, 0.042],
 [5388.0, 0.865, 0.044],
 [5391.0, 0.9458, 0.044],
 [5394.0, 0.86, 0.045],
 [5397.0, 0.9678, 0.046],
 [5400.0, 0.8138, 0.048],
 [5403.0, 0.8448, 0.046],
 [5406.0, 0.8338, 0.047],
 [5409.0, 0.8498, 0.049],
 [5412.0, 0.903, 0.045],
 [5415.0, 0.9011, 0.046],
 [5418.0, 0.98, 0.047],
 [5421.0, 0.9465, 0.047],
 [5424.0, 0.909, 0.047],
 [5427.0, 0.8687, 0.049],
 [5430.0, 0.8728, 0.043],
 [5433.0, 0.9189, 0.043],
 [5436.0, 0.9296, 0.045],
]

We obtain -0.596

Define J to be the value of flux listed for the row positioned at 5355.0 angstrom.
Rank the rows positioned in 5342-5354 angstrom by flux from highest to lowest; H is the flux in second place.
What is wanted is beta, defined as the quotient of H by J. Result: 0.97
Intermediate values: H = 0.9594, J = 0.9906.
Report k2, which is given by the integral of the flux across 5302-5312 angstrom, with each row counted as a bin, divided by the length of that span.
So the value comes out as 0.95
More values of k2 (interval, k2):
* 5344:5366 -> 0.96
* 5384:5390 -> 0.88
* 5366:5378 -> 0.90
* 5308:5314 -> 0.93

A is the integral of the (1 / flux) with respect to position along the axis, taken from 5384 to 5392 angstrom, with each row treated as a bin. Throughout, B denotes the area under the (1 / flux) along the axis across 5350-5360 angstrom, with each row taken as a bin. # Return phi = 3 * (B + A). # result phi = 57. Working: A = 8.9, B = 10.1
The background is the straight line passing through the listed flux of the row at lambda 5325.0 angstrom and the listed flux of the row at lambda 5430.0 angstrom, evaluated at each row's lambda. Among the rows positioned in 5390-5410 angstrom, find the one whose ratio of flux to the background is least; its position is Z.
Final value 5400.0 angstrom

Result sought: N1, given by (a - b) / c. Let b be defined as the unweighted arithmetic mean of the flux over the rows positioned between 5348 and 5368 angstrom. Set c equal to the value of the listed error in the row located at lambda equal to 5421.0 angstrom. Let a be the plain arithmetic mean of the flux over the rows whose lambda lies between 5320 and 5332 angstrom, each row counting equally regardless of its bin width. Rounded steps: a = 0.865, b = 0.954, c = 0.0470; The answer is -1.9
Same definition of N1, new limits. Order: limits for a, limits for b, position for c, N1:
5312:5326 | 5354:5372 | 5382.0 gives -0.5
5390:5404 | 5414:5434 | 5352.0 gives -0.6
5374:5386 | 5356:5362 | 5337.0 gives -1.3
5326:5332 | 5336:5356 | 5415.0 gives -2.0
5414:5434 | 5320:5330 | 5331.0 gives 1.0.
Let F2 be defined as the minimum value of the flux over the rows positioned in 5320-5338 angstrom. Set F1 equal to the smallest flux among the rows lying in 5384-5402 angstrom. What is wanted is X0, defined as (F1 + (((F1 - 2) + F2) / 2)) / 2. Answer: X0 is 0.322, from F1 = 0.8138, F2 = 0.8447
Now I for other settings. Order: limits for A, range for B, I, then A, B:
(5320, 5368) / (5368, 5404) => -0.593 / 0.71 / 0.804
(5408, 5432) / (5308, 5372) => -0.588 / 0.75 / 0.853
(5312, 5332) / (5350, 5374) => -0.605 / 0.71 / 0.887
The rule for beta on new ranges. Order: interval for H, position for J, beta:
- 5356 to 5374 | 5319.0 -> 1.05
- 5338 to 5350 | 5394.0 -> 1.08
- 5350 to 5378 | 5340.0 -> 1.06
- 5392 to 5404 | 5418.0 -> 0.88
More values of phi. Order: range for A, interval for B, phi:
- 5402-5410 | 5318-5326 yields 56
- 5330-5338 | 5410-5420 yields 60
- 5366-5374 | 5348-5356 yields 52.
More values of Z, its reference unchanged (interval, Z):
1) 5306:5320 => 5310.0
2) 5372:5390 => 5388.0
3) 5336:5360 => 5349.0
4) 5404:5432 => 5406.0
